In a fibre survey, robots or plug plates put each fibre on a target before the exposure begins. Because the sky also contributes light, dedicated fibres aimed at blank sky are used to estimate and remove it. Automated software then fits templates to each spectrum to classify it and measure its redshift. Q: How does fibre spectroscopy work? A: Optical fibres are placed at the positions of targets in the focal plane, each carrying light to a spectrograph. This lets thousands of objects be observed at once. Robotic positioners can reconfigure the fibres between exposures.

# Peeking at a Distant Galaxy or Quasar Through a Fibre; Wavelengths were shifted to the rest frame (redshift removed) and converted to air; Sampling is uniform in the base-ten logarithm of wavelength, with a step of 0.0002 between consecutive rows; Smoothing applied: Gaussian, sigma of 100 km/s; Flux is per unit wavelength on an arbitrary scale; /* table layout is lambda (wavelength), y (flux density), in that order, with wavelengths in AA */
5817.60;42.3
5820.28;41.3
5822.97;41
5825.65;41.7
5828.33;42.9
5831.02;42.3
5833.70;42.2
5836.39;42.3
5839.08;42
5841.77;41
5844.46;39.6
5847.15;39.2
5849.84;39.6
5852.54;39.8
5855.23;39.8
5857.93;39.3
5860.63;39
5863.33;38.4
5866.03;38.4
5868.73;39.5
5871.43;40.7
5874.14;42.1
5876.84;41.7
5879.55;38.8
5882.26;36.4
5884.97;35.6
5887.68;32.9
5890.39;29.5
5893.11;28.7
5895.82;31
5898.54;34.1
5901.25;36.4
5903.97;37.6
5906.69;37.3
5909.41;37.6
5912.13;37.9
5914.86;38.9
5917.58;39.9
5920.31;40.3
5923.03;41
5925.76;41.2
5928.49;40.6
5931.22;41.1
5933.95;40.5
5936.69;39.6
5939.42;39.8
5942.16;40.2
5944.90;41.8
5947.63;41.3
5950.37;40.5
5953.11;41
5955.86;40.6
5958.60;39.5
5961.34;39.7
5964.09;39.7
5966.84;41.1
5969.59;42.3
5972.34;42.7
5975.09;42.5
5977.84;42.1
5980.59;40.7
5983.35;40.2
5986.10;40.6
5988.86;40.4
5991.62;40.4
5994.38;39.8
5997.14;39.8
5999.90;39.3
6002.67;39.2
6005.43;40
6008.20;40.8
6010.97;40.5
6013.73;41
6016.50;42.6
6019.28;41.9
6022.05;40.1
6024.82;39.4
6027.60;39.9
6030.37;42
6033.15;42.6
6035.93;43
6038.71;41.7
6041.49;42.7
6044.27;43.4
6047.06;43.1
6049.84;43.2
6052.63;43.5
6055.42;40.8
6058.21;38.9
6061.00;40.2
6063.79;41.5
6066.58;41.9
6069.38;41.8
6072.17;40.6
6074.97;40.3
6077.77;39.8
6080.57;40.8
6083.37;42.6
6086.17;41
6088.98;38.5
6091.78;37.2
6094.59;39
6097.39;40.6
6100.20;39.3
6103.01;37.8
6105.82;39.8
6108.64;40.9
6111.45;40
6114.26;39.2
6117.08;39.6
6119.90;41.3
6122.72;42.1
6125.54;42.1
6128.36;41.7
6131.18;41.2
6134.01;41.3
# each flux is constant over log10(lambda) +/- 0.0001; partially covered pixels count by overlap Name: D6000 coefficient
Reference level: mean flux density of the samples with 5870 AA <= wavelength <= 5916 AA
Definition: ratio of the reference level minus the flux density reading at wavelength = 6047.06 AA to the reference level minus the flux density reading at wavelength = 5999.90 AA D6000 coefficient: 2.3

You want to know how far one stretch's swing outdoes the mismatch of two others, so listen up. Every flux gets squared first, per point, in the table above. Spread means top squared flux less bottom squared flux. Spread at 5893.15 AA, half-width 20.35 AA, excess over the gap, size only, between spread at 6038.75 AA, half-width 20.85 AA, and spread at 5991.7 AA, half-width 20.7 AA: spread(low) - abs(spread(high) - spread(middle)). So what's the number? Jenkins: 856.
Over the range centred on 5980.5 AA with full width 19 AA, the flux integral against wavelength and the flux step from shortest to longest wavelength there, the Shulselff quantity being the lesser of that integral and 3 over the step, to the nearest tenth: -1.3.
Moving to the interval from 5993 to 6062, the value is 7.5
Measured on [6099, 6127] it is 1.1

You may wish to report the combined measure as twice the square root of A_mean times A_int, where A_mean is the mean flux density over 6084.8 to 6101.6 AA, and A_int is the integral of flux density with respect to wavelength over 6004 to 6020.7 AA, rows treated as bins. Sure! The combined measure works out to 328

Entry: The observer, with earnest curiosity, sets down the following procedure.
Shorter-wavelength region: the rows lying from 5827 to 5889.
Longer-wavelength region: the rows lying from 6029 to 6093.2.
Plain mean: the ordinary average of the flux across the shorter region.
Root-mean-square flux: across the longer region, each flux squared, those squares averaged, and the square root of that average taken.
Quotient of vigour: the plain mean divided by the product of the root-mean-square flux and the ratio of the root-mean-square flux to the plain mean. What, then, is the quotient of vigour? 0.92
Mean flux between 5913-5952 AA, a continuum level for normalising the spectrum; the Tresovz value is 40.5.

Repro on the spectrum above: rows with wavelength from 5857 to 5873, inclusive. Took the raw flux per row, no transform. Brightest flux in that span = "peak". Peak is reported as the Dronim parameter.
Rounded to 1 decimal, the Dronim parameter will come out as 40.7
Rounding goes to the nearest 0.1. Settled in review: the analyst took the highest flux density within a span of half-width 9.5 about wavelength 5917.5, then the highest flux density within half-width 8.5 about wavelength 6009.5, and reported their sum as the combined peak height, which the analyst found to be 83.8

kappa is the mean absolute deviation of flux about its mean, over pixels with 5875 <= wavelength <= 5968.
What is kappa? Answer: 2.7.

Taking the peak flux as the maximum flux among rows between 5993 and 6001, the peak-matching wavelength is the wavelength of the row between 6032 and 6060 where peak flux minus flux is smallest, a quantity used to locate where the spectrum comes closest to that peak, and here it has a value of 6052.63 AA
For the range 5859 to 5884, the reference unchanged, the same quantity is 5874.14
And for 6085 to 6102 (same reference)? 6086.17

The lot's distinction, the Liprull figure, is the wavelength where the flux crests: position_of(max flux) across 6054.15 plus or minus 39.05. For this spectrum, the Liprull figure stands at 6052.63 AA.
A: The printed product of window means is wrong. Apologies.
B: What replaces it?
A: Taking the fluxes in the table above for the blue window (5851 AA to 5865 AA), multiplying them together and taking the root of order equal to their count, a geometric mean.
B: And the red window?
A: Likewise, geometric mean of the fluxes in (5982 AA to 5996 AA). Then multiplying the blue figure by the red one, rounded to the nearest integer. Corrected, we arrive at 1581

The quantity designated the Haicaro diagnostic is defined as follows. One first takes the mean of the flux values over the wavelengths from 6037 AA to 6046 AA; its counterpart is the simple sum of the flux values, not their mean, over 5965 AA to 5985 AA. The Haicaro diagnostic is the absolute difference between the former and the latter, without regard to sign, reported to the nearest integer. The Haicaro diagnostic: 249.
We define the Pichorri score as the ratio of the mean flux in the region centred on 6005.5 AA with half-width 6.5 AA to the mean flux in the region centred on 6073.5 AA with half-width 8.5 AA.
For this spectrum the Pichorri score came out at 0.98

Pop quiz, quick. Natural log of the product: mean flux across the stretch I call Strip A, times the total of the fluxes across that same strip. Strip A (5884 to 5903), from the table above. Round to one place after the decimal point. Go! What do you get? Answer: 8.9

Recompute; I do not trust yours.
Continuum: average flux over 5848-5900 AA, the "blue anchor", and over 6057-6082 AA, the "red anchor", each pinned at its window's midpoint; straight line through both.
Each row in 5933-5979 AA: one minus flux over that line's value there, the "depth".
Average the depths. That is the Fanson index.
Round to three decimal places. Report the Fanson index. -0.059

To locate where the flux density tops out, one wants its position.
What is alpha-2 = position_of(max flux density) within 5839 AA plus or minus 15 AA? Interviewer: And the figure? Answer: 5828.33 AA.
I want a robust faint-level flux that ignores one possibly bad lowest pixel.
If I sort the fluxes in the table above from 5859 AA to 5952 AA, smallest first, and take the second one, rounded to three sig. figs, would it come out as 29.5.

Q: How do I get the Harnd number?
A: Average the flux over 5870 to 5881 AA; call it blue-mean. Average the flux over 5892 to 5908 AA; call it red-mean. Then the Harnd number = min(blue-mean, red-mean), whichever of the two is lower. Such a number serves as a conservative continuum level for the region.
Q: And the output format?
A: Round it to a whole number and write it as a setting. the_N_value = 34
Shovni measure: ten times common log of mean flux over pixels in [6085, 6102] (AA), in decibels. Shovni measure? 15.9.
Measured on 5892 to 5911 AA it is 15.4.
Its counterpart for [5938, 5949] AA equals 16.1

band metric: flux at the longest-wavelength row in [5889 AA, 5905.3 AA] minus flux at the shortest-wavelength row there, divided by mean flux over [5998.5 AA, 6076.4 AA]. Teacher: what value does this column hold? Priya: 0.20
